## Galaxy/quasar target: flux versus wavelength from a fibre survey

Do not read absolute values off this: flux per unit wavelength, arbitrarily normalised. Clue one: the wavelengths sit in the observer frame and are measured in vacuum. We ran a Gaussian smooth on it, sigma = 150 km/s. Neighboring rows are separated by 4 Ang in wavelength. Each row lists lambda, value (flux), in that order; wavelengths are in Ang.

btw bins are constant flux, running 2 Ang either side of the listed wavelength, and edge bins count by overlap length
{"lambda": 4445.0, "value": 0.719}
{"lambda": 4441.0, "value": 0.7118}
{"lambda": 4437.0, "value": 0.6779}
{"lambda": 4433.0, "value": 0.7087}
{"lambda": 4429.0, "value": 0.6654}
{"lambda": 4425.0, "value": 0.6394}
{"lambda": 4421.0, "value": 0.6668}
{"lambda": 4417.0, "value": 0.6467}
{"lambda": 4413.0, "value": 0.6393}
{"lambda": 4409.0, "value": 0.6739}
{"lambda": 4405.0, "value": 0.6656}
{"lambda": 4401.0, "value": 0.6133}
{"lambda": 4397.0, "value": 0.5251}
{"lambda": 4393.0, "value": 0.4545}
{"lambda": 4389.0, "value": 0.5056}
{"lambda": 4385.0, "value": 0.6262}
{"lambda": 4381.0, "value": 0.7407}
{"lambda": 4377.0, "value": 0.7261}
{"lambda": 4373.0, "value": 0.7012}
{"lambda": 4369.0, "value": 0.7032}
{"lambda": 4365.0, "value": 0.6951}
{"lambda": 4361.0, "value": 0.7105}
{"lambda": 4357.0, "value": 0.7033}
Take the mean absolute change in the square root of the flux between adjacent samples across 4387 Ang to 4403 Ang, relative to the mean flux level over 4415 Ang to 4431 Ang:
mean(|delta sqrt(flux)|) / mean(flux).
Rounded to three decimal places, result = 0.074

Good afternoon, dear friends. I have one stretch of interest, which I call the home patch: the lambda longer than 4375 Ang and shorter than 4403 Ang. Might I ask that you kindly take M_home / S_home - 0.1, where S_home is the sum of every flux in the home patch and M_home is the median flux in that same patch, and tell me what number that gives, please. 0.046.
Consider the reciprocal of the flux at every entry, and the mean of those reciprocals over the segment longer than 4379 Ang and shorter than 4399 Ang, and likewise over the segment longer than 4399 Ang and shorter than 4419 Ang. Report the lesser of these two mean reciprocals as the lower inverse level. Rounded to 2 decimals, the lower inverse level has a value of 1.55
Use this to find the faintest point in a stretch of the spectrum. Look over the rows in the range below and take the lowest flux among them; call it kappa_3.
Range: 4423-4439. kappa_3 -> 0.6394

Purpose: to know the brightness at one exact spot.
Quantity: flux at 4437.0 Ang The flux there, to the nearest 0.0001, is 0.6779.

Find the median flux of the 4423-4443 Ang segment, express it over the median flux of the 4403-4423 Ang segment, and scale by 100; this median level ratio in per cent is 102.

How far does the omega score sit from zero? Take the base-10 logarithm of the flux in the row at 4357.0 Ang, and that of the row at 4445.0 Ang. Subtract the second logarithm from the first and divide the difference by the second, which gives 0.07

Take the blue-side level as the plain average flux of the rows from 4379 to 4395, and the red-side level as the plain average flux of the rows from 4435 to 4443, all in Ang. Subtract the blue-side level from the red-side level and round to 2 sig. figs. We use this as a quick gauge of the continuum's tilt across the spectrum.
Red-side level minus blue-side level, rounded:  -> 0.11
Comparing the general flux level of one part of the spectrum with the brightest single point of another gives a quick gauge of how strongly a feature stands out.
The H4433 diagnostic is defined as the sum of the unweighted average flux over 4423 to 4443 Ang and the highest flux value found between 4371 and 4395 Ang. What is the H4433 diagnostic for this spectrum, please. 1.42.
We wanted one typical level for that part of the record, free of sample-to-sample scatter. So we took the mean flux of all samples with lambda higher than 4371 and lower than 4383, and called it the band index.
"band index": 0.72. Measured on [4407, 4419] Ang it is 0.65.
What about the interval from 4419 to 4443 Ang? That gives 0.68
